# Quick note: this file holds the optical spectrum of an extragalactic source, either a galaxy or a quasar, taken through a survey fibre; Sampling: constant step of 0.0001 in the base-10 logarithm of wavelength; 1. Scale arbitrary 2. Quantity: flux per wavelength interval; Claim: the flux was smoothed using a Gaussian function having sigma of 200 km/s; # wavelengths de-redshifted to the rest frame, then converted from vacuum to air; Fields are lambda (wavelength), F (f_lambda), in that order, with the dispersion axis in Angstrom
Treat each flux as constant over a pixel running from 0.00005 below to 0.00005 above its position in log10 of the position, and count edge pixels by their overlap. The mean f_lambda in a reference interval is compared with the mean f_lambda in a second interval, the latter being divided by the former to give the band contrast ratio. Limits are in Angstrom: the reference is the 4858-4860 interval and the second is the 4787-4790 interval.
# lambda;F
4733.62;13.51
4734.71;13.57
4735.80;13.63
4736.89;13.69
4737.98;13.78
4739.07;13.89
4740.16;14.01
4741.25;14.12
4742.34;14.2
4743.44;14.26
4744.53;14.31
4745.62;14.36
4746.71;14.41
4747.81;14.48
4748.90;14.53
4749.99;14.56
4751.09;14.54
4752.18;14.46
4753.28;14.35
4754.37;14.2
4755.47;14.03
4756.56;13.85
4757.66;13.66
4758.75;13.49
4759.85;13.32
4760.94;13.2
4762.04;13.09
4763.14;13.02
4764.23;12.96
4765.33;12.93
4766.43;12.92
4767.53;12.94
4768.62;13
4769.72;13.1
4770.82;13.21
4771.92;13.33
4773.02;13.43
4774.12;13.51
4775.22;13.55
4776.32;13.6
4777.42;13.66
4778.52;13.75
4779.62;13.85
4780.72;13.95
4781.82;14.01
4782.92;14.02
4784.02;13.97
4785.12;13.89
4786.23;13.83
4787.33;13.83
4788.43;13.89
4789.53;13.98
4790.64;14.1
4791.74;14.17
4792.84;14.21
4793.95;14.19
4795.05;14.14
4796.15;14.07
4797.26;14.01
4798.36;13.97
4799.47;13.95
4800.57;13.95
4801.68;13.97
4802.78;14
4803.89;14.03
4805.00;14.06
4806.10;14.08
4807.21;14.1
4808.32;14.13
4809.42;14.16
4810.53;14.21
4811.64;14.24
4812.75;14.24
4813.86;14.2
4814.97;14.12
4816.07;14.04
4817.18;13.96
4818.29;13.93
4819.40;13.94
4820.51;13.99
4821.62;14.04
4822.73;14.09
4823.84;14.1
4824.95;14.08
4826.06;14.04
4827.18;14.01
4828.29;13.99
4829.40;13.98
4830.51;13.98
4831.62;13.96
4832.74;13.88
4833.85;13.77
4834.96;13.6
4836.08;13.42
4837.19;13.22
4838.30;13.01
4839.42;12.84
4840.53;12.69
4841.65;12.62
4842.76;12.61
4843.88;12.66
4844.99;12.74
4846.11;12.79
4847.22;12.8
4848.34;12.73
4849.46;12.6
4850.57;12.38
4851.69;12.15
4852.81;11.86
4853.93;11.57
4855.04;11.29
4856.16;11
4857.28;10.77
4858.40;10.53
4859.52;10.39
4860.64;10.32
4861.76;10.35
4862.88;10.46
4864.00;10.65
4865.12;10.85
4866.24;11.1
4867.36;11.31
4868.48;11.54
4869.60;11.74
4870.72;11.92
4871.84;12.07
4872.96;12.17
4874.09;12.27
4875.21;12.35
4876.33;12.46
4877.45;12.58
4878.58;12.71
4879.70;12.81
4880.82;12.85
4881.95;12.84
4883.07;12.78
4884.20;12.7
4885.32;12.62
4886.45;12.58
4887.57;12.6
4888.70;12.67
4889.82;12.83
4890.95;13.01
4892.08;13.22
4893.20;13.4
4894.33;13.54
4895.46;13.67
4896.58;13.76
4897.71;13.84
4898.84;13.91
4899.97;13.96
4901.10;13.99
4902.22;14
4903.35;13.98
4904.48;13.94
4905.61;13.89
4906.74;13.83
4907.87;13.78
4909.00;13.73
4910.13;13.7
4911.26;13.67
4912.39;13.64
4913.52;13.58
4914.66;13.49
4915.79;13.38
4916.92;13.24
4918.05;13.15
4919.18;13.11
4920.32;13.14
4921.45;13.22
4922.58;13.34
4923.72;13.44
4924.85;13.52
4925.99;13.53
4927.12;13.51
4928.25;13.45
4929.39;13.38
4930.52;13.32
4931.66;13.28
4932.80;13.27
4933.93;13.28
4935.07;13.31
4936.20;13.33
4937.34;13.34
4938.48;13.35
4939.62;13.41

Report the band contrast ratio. 1.33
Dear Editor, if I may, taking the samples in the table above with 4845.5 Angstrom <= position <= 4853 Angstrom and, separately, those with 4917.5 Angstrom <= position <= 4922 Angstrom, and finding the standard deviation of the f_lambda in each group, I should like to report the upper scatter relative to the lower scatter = 0.1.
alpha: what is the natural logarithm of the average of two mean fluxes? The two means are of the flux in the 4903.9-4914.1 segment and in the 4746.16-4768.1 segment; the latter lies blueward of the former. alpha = 2.62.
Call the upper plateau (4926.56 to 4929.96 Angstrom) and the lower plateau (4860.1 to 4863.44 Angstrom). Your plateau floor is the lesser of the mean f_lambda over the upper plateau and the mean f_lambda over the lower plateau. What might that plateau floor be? 10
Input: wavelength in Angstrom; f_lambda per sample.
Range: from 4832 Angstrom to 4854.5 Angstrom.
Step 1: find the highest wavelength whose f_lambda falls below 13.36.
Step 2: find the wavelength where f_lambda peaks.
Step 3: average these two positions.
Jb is 4843.3 Angstrom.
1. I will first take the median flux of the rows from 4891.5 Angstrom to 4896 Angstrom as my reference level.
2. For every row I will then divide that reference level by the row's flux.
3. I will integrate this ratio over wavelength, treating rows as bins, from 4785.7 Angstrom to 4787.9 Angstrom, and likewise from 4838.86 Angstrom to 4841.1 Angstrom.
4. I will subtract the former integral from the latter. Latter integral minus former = 0.21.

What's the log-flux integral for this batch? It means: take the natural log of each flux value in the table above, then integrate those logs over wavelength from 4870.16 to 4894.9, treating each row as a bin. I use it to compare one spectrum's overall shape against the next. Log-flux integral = 62.8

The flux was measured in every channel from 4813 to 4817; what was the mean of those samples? 14.1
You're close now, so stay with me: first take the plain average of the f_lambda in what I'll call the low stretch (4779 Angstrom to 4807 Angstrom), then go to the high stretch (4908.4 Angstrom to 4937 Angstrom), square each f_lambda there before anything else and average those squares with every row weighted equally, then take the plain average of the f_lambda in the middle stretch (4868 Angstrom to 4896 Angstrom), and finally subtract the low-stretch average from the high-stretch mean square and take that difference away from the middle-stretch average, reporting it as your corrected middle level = -153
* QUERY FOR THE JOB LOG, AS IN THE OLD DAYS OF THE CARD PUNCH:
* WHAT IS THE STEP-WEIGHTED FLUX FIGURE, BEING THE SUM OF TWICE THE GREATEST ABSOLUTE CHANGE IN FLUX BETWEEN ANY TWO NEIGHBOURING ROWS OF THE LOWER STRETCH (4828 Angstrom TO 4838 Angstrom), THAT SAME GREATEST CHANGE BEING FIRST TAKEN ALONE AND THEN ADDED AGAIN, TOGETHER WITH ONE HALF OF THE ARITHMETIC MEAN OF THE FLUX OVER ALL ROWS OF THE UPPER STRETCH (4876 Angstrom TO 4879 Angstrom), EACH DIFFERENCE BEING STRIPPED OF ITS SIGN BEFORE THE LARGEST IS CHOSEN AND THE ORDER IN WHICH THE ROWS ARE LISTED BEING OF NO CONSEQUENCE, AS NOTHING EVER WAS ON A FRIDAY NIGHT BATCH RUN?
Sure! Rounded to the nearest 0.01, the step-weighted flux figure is 6.69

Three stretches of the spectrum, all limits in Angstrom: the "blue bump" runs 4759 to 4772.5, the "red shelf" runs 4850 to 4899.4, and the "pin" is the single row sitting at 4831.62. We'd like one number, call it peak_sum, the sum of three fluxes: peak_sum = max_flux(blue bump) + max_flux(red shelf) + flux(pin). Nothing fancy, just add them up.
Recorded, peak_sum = 41.2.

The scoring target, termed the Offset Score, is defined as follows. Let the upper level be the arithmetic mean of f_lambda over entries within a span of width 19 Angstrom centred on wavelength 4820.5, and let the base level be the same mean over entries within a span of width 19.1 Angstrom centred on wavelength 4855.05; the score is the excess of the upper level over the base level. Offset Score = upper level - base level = 2.6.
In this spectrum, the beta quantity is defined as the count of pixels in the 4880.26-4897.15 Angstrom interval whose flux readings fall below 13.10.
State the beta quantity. 10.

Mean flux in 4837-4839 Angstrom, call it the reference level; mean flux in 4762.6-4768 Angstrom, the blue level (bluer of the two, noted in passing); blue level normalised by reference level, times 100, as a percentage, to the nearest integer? 99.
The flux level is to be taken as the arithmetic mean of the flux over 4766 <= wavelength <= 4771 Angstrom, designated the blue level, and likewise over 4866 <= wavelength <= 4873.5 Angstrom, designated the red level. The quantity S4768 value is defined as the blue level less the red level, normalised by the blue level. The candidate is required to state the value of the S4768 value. 0.10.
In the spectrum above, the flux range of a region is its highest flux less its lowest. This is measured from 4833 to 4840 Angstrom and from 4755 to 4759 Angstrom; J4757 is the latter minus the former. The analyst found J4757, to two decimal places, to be -0.39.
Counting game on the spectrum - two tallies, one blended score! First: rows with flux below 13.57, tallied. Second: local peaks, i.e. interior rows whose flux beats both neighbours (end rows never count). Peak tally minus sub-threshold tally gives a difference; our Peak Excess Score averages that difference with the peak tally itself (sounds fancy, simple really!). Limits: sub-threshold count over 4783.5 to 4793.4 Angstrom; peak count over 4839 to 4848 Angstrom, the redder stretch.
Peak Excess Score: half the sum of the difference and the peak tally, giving 0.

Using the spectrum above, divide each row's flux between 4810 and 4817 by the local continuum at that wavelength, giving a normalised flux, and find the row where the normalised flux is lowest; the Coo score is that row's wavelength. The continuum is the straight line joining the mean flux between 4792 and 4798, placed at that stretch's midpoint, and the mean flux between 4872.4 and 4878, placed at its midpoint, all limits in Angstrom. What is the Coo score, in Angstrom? 4816.07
